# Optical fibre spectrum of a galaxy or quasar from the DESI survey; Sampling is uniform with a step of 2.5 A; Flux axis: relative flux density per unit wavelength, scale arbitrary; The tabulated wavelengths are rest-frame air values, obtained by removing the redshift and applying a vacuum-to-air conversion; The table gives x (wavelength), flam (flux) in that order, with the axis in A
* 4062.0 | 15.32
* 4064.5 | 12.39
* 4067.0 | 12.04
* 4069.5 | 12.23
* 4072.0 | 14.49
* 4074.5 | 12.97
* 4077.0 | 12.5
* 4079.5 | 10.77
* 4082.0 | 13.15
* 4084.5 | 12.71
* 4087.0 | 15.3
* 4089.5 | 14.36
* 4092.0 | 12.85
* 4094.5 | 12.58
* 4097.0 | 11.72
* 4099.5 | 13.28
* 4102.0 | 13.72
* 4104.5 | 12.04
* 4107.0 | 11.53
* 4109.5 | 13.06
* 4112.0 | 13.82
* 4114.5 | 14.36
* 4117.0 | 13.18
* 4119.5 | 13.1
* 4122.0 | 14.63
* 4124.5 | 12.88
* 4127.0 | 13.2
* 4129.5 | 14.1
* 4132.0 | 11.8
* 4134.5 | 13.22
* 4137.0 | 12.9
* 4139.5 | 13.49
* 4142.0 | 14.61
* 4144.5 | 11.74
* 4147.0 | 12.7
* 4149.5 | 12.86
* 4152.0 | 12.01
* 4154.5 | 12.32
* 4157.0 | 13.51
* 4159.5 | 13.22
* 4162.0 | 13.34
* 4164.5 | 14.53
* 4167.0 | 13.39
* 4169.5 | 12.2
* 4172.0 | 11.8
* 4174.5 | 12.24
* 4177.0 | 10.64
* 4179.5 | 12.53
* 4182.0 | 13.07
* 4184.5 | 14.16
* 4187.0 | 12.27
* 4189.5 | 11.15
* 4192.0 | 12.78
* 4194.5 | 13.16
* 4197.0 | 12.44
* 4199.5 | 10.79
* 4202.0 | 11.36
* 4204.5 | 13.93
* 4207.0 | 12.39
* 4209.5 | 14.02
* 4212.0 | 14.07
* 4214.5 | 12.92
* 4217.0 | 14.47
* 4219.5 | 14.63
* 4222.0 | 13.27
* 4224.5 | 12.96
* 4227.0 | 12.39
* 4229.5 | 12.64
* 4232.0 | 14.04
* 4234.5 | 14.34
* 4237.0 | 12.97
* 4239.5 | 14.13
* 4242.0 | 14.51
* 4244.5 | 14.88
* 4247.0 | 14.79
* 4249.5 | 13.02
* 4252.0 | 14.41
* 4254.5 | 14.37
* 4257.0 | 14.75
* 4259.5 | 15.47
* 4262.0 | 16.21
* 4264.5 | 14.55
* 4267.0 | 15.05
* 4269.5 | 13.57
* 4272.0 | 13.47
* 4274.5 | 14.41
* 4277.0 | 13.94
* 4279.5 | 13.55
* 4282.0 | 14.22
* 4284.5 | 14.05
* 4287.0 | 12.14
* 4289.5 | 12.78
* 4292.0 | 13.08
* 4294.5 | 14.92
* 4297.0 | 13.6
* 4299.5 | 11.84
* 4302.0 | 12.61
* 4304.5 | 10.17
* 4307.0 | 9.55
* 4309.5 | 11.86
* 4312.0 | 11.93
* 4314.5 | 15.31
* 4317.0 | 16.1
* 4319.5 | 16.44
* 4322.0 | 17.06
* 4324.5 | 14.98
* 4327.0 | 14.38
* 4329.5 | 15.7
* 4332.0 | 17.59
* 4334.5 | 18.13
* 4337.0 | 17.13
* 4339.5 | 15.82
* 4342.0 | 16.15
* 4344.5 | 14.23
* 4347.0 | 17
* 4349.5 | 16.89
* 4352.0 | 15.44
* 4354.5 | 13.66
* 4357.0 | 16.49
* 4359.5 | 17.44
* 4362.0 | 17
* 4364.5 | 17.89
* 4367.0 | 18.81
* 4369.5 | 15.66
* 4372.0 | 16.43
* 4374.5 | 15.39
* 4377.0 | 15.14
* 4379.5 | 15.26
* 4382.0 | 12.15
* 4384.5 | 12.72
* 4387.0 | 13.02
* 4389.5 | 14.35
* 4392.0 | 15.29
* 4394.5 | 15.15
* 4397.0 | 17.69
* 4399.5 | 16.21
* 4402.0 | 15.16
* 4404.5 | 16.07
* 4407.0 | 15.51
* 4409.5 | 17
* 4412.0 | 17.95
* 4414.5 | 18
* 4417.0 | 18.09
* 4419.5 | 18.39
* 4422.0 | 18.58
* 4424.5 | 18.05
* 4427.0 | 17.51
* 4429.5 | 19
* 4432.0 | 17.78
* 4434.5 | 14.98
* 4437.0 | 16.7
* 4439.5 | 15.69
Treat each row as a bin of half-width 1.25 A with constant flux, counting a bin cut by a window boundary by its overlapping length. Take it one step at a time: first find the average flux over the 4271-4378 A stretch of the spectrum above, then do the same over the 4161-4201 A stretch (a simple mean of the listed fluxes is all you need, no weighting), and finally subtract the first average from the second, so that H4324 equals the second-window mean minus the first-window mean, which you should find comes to -2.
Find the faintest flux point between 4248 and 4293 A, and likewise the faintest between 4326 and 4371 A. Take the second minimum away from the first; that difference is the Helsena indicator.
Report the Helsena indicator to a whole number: -2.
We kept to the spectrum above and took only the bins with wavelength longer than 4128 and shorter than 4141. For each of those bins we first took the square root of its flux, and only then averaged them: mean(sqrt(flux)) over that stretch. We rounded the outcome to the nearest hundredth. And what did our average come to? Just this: 3.62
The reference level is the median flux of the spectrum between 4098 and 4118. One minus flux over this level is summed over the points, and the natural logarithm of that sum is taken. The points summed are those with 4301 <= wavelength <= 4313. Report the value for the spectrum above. -0.3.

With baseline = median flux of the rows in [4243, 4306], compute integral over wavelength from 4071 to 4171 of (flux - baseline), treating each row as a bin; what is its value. -95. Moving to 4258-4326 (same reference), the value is -16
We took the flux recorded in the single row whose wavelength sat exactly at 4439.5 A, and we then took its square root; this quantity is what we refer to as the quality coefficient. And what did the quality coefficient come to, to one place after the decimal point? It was 4.0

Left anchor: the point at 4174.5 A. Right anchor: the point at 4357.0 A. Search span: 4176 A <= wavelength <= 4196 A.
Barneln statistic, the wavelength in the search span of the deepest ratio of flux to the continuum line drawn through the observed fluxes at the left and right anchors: 4177.0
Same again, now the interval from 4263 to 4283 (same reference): 4279.5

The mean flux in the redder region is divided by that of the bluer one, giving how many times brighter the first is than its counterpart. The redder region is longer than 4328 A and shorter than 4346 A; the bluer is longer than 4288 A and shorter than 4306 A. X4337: 1.29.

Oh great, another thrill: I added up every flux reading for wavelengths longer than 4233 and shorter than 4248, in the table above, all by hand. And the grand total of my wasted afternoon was 86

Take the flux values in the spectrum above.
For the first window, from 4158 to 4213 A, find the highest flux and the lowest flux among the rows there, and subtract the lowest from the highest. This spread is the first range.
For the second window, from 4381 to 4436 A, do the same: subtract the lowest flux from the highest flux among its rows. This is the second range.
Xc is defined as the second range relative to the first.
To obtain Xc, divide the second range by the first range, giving 1.8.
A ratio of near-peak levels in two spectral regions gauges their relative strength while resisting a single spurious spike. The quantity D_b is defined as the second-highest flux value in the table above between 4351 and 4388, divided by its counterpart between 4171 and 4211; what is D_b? 1.28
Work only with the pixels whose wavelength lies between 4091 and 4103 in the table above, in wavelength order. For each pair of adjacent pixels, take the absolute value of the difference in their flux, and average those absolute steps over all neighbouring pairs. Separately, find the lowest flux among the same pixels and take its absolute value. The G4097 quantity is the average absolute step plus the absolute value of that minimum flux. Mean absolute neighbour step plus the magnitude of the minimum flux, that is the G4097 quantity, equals 12.5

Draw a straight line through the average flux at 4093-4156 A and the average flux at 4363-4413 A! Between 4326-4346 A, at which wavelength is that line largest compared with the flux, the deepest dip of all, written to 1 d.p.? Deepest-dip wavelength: 4344.5 A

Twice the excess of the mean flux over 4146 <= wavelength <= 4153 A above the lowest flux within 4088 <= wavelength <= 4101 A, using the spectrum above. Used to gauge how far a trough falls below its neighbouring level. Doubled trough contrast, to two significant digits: 1.6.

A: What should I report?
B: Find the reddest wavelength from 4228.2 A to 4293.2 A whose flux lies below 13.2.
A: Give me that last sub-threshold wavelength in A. 4292.0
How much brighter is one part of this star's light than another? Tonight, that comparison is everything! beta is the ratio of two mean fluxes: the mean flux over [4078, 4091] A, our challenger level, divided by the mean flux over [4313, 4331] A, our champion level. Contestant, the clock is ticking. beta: 0.84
